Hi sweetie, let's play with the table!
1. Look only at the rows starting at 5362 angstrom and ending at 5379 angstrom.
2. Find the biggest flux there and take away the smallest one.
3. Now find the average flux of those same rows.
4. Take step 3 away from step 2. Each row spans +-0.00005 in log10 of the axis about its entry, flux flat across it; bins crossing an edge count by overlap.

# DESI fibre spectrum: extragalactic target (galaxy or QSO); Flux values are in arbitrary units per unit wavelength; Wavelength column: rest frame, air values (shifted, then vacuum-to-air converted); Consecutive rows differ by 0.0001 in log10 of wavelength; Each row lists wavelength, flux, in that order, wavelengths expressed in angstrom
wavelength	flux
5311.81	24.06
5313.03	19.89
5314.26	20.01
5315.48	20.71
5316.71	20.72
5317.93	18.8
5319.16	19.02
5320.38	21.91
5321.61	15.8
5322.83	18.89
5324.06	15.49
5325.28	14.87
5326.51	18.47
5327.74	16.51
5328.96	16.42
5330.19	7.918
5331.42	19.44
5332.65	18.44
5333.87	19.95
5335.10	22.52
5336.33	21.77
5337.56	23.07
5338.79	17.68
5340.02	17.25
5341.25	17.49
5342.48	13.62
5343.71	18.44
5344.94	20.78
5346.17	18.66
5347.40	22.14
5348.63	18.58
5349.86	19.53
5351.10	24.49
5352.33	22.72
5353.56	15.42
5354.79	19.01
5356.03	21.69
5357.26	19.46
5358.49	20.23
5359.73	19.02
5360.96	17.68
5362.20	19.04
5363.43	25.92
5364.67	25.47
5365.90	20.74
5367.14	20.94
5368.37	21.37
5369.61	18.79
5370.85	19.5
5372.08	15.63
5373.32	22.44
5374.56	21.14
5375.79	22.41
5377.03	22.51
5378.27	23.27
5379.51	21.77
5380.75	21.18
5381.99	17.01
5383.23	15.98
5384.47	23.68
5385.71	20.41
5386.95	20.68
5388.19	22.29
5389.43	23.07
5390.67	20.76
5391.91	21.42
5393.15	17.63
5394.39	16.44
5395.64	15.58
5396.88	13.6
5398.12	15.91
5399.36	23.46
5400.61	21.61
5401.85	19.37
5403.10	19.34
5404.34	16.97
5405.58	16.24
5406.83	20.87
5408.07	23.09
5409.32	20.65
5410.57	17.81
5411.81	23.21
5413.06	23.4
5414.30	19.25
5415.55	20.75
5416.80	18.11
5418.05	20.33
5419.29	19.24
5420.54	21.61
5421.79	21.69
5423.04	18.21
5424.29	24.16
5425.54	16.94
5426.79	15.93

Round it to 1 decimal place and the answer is -11.1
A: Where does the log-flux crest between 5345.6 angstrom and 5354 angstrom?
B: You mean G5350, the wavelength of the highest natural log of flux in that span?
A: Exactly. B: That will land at 5351.10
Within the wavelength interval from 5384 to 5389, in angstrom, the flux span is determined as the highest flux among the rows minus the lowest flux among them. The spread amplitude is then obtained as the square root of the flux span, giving 1.81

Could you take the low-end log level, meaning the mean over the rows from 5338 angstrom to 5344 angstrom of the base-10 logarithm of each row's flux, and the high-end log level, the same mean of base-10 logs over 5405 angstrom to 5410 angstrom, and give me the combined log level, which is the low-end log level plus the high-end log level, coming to 2.53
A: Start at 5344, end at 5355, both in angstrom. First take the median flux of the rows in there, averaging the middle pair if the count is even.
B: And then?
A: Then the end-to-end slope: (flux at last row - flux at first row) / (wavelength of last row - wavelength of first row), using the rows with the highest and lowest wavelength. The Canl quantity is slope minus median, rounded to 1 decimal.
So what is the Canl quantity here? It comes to -19.7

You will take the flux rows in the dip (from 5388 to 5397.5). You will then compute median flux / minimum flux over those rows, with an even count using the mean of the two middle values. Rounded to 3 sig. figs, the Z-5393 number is 1.41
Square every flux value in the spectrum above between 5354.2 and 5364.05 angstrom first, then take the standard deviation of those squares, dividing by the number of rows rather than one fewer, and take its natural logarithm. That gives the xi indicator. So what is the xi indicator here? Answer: 4.66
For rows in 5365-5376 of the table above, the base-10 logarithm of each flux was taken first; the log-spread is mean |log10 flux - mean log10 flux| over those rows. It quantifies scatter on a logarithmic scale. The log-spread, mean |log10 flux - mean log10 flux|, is 0.035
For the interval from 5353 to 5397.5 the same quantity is 0.052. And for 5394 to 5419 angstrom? 0.055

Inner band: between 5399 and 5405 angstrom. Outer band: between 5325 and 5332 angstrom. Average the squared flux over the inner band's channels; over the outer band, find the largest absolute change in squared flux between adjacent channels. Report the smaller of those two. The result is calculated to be 315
